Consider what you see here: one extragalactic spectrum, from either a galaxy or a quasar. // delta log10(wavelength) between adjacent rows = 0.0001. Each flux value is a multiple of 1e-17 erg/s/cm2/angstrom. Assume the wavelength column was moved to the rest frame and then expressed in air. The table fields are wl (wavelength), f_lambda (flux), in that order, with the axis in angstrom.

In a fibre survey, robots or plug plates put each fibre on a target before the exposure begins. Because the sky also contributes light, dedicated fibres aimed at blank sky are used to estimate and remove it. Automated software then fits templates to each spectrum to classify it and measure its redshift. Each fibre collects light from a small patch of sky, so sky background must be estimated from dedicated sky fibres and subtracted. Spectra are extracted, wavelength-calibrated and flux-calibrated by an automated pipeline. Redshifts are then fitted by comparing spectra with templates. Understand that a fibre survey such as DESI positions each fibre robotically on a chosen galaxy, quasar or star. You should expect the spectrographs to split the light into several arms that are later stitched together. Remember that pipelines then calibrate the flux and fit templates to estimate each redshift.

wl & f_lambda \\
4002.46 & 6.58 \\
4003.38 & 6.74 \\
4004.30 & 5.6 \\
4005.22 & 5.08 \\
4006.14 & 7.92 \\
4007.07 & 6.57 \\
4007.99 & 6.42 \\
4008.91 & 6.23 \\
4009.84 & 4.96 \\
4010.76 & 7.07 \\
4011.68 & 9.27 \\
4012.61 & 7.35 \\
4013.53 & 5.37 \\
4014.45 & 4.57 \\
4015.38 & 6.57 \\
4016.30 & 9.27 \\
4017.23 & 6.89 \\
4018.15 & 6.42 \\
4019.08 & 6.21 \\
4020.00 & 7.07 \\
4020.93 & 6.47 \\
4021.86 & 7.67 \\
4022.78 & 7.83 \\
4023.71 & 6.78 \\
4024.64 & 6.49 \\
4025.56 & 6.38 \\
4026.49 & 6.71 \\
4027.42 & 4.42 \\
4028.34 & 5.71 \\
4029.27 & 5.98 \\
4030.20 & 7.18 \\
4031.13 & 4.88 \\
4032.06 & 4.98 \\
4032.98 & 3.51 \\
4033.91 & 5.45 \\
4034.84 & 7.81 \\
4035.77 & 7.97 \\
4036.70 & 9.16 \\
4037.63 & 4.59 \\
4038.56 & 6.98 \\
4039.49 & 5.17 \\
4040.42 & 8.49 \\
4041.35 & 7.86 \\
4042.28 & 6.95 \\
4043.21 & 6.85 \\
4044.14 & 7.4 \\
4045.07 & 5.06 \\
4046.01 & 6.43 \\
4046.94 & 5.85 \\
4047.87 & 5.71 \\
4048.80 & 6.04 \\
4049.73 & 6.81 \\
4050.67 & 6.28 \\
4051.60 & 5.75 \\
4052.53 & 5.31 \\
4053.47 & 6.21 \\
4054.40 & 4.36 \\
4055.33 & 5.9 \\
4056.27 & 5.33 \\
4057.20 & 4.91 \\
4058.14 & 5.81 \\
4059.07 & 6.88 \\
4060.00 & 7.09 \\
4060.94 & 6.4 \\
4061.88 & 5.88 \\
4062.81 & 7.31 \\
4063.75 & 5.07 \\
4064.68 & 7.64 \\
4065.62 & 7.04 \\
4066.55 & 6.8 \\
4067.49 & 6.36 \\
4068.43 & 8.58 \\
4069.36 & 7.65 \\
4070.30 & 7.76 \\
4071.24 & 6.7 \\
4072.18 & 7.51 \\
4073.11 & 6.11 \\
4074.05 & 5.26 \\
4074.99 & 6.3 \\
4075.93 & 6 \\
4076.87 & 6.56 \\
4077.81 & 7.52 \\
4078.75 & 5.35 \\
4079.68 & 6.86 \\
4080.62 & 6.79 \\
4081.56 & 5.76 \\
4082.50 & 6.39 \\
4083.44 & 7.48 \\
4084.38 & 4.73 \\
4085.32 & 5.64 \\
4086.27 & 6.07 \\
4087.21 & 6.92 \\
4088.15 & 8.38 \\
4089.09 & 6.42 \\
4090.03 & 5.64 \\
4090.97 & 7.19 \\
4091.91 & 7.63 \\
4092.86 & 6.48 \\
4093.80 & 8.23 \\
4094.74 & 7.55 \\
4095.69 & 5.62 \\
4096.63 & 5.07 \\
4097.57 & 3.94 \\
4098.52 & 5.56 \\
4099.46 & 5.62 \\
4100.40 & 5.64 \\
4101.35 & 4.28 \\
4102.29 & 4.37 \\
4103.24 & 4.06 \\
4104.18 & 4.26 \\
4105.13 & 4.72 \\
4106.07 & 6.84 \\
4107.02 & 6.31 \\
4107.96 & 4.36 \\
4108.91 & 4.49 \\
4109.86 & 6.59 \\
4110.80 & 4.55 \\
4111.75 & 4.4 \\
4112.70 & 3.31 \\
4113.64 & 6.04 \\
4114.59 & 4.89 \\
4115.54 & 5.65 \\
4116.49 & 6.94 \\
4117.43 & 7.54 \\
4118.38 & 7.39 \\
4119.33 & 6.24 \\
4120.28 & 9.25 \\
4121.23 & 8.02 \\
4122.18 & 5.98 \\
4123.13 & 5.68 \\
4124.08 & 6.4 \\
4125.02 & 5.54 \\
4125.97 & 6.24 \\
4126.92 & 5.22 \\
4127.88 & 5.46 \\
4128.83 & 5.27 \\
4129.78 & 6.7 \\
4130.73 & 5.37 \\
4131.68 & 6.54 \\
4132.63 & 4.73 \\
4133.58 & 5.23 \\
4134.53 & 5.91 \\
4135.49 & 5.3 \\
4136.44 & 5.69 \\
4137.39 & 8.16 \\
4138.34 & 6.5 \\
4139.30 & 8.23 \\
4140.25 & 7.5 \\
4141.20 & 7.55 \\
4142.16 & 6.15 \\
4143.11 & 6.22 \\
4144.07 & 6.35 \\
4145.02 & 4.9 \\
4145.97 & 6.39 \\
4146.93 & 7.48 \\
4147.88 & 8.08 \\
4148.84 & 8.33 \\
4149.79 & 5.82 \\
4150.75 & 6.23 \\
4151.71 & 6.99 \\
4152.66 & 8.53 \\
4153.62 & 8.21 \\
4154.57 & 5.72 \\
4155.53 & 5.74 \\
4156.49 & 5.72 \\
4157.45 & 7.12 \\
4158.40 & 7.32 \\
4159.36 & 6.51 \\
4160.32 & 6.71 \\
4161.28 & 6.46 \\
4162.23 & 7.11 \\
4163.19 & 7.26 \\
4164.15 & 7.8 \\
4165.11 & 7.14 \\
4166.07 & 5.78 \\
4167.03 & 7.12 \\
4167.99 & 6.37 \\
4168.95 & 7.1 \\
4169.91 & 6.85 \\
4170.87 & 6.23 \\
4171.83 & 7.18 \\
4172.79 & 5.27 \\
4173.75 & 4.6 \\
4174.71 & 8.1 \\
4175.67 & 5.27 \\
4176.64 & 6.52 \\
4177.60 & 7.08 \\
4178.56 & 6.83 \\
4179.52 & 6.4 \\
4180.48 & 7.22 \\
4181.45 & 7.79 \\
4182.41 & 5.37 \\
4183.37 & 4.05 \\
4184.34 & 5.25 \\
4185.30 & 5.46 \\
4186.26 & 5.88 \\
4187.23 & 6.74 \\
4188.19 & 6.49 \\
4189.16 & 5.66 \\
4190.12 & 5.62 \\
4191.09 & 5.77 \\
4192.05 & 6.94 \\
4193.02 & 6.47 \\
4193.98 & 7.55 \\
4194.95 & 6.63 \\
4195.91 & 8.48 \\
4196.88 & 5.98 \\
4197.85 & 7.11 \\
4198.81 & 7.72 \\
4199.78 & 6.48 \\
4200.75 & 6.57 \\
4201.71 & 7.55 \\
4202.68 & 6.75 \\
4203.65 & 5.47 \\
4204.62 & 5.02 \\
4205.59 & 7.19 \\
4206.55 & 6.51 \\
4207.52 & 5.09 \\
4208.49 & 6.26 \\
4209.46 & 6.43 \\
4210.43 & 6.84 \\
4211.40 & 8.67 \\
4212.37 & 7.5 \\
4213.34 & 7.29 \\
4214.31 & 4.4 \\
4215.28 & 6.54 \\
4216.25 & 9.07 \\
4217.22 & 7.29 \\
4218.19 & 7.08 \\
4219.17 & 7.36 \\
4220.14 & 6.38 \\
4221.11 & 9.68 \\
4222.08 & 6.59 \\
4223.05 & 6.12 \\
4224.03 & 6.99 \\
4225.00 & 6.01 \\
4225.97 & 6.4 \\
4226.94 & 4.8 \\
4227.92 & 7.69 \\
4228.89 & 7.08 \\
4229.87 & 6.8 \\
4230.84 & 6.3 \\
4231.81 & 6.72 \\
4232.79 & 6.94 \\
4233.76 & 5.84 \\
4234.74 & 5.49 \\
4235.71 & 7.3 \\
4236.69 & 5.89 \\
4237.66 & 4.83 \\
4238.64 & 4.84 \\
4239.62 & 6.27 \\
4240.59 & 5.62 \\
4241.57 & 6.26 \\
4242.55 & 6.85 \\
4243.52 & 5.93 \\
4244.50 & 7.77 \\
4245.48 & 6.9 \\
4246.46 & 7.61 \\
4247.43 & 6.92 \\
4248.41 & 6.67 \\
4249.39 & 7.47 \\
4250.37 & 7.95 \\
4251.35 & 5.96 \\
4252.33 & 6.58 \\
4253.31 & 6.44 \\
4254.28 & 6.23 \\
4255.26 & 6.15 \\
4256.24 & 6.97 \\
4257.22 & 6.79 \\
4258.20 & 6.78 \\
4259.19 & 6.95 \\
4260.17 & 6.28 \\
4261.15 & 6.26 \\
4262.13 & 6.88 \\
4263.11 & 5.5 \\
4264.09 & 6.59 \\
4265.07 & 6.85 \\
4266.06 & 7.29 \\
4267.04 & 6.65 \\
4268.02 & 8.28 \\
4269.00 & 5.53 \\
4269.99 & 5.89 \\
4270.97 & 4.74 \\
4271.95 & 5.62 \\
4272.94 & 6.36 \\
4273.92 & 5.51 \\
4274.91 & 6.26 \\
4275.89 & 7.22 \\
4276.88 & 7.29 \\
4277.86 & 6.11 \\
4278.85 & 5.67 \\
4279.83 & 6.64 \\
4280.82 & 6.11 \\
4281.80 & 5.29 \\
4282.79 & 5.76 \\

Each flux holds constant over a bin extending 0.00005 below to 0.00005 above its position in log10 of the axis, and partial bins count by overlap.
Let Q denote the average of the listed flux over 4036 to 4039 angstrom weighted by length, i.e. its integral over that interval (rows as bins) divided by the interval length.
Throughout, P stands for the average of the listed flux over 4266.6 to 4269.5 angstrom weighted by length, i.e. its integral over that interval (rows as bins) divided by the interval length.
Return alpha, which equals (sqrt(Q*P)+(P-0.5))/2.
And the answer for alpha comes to 6.6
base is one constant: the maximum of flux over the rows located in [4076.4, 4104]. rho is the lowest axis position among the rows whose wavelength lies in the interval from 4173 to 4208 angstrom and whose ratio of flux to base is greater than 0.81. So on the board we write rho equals 4174.71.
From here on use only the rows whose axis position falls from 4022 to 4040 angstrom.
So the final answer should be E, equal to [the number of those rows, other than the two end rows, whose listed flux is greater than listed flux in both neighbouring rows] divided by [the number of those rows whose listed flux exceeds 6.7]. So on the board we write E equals 0.6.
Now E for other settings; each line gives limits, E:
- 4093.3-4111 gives 1.3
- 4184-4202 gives 0.7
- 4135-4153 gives 0.6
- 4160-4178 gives 0.5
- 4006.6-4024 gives 0.4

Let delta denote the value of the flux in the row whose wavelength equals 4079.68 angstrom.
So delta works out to 6.86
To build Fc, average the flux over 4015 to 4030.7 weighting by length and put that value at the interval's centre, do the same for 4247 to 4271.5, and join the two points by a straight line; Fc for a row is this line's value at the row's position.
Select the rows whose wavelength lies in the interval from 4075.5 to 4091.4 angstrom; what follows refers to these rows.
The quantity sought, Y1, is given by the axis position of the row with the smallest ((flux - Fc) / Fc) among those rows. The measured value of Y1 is 4084.38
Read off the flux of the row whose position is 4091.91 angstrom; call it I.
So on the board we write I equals 7.63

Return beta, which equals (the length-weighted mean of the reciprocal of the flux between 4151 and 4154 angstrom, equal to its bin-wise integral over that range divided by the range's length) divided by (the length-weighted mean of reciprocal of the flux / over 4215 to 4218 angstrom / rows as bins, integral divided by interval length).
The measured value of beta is 0.98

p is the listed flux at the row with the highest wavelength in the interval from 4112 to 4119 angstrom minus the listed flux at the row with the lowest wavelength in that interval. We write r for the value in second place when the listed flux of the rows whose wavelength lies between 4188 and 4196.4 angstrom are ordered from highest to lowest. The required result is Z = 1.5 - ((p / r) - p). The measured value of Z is 5.0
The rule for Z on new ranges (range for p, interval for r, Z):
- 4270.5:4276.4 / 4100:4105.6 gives 3.5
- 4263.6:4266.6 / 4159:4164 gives 2.1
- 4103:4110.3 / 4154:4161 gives 3.7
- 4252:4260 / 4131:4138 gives 1.8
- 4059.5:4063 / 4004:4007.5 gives 1.7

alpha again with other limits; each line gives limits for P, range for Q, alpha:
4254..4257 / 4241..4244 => 6.2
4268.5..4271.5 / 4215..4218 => 5.7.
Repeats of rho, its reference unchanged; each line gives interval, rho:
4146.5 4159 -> 4146.93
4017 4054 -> 4017.23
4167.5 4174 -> 4168.95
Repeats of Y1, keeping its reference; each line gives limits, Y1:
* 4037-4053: 4037.63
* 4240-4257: 4240.59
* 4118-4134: 4132.63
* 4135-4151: 4145.02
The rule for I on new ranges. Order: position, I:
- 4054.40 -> 4.36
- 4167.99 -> 6.37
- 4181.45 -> 7.79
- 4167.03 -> 7.12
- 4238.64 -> 4.84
